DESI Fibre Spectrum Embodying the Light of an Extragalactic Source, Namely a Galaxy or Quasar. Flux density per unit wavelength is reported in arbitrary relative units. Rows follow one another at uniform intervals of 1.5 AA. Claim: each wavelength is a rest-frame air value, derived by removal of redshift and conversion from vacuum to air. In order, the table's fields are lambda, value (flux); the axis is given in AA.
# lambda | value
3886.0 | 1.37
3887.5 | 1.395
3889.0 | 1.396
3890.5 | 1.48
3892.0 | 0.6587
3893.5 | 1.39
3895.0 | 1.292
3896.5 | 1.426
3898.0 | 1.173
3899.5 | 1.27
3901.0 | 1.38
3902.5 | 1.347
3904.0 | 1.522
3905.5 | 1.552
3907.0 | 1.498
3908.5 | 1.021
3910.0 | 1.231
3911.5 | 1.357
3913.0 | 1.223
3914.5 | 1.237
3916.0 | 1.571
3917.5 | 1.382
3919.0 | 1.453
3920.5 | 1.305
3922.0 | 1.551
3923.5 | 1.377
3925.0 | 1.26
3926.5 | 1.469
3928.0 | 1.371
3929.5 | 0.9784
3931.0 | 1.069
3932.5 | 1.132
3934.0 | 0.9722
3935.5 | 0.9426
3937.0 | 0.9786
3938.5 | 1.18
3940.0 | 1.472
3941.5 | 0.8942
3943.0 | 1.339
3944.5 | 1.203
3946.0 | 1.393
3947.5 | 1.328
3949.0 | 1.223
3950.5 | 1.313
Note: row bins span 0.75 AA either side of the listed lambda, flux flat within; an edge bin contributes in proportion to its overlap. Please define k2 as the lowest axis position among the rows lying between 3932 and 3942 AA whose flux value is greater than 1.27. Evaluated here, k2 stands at 3940.0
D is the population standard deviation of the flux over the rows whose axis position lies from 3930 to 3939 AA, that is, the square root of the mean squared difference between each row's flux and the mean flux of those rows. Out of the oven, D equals 0.088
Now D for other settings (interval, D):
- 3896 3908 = 0.122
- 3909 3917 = 0.133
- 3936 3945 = 0.197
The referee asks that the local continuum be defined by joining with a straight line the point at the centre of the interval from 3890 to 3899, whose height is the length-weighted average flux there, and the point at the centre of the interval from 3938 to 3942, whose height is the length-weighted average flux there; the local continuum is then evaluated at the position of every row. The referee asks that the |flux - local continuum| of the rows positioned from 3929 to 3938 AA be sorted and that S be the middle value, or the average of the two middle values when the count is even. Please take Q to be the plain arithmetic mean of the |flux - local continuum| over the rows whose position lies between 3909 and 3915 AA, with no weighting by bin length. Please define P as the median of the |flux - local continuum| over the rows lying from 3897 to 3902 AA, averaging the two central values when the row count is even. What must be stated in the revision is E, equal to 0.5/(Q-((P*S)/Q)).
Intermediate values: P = 0.06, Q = 0.04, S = 0.23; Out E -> -2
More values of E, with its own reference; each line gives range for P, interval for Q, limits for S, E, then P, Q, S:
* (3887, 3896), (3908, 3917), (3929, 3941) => -3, 0.16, 0.12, 0.23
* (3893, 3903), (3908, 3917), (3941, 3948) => -25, 0.12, 0.12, 0.14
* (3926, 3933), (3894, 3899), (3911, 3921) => -5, 0.16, 0.10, 0.14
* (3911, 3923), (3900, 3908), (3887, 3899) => 4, 0.15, 0.24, 0.16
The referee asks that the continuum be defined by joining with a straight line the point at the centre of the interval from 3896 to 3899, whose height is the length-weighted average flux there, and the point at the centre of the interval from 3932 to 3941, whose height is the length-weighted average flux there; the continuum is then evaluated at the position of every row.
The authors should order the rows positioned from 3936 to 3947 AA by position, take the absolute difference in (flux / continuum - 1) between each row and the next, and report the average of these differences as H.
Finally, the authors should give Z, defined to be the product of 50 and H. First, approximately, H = 0.285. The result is 14.3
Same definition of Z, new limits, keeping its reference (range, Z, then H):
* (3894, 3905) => 5.3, 0.106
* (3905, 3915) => 6.8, 0.137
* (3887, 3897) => 12.0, 0.240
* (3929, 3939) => 4.4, 0.089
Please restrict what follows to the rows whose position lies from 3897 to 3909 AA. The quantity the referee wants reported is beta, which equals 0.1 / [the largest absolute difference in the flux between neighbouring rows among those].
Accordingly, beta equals 0.21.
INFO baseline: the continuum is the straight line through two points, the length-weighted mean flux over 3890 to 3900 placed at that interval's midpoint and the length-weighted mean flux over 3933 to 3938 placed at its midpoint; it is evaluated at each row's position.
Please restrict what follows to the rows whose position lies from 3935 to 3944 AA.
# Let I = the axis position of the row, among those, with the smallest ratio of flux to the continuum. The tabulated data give 3941.5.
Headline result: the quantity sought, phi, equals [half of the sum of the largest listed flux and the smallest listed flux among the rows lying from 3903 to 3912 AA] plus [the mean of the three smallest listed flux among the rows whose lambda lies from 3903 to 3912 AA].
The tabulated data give 2.49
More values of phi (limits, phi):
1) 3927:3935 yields 2.18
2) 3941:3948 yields 2.29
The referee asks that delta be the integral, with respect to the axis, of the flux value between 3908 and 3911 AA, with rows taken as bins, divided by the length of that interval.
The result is 1.15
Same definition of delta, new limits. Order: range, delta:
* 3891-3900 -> 1.21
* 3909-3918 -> 1.32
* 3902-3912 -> 1.36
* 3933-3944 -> 1.11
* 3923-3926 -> 1.33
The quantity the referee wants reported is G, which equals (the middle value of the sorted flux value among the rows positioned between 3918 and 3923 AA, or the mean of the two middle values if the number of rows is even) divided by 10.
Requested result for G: 0.145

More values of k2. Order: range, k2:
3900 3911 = 3901.0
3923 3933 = 3923.5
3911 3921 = 3911.5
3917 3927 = 3917.5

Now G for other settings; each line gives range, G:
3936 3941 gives 0.118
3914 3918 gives 0.138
